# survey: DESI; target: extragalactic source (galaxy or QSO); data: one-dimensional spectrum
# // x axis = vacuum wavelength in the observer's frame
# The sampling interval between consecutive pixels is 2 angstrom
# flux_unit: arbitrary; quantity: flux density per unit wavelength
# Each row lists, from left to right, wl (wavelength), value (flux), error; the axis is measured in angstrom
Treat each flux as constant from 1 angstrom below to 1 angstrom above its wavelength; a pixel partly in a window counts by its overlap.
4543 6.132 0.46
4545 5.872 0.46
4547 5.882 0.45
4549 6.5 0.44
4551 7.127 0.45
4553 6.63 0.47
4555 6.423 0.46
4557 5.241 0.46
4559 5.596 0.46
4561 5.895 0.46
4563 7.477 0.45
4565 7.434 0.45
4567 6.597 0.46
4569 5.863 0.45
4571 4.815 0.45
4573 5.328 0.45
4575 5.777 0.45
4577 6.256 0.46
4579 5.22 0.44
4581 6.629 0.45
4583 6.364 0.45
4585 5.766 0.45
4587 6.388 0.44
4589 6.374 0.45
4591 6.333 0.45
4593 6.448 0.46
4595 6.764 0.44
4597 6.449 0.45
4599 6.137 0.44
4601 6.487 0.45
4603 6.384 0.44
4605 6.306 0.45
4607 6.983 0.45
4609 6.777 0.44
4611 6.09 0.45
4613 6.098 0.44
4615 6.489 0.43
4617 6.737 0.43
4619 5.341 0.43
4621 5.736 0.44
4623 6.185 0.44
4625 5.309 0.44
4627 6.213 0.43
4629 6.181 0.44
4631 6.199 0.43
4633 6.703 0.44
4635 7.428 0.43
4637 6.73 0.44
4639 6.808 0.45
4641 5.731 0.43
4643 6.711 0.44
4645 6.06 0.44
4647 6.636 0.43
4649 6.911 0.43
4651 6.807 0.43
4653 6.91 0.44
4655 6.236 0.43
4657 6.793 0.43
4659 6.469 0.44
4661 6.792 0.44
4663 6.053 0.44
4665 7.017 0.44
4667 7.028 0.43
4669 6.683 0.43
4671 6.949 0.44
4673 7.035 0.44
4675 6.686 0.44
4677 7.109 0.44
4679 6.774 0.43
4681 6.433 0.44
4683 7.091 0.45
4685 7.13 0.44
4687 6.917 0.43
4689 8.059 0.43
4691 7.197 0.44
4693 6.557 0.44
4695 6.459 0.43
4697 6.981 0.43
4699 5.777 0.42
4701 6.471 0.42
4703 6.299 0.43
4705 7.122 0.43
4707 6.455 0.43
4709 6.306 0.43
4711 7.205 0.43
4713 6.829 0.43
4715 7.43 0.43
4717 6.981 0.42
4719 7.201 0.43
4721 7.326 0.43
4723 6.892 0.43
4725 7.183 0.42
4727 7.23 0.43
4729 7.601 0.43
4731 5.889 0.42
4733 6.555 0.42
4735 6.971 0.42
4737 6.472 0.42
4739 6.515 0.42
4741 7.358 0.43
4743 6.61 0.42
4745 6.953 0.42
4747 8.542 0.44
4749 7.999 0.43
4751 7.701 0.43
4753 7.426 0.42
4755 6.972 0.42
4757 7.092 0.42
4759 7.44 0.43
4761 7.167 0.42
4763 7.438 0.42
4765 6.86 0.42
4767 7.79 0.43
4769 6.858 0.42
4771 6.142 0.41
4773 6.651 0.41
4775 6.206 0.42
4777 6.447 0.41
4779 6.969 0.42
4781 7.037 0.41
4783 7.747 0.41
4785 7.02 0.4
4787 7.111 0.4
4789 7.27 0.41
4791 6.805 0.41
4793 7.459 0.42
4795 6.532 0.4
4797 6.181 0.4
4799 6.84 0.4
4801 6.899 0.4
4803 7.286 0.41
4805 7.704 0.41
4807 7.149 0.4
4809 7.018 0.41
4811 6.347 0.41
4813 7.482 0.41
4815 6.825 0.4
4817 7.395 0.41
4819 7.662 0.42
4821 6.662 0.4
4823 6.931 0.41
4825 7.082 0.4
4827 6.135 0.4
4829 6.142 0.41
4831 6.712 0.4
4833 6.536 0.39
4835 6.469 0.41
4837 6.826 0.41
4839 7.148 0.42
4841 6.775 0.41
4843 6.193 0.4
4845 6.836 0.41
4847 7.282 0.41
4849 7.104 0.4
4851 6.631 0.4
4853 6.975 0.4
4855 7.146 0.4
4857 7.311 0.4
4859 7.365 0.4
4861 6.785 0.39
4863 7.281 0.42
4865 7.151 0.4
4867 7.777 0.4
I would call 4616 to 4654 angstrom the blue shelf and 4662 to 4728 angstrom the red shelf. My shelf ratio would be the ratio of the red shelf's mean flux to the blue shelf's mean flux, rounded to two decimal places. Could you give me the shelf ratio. 1.08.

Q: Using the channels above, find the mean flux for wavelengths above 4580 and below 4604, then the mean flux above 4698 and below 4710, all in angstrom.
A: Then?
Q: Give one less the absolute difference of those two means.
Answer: 0.97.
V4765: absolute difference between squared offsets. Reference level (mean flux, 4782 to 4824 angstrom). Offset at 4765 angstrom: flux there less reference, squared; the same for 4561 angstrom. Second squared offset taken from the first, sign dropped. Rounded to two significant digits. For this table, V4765 1.3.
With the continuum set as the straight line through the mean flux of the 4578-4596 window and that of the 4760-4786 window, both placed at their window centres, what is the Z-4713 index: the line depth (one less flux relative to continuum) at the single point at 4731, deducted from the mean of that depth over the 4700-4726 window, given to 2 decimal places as -0.16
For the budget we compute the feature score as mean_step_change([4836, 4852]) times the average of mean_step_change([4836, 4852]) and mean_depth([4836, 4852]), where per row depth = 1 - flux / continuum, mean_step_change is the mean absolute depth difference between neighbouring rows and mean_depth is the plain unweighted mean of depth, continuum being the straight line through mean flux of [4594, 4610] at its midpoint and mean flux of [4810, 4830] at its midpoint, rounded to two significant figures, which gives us 0.0022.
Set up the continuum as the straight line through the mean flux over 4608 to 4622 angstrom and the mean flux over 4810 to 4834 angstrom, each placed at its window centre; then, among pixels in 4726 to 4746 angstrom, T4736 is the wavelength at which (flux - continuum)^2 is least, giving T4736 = 4733 angstrom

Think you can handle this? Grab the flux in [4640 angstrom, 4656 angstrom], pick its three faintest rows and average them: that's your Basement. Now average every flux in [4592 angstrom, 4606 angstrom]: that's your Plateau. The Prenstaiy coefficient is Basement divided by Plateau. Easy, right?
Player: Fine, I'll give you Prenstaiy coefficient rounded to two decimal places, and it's 0.94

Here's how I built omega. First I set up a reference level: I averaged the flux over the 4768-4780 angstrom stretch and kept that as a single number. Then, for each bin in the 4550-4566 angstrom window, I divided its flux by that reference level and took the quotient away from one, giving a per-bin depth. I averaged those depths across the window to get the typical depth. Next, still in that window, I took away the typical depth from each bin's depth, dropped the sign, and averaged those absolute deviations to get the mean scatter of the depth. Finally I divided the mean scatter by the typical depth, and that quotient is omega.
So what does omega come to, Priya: 10.2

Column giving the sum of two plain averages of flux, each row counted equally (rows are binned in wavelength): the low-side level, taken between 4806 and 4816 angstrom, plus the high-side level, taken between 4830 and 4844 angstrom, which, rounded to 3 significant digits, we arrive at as 13.6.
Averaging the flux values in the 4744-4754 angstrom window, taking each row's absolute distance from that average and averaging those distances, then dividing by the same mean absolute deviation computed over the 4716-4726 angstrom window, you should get 3.0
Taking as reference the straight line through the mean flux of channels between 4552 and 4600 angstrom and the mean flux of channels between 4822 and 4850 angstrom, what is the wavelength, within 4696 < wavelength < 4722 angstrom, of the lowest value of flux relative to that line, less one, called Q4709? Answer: 4699 angstrom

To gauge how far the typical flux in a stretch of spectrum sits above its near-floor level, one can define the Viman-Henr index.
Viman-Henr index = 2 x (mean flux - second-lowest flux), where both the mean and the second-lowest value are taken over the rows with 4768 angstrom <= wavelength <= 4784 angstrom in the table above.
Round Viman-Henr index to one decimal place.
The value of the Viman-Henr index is 1.1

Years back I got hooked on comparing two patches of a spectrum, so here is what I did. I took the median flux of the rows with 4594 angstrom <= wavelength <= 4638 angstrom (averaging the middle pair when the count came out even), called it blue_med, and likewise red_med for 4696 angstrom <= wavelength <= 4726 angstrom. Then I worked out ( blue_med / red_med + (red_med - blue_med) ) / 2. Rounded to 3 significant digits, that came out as 0.772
